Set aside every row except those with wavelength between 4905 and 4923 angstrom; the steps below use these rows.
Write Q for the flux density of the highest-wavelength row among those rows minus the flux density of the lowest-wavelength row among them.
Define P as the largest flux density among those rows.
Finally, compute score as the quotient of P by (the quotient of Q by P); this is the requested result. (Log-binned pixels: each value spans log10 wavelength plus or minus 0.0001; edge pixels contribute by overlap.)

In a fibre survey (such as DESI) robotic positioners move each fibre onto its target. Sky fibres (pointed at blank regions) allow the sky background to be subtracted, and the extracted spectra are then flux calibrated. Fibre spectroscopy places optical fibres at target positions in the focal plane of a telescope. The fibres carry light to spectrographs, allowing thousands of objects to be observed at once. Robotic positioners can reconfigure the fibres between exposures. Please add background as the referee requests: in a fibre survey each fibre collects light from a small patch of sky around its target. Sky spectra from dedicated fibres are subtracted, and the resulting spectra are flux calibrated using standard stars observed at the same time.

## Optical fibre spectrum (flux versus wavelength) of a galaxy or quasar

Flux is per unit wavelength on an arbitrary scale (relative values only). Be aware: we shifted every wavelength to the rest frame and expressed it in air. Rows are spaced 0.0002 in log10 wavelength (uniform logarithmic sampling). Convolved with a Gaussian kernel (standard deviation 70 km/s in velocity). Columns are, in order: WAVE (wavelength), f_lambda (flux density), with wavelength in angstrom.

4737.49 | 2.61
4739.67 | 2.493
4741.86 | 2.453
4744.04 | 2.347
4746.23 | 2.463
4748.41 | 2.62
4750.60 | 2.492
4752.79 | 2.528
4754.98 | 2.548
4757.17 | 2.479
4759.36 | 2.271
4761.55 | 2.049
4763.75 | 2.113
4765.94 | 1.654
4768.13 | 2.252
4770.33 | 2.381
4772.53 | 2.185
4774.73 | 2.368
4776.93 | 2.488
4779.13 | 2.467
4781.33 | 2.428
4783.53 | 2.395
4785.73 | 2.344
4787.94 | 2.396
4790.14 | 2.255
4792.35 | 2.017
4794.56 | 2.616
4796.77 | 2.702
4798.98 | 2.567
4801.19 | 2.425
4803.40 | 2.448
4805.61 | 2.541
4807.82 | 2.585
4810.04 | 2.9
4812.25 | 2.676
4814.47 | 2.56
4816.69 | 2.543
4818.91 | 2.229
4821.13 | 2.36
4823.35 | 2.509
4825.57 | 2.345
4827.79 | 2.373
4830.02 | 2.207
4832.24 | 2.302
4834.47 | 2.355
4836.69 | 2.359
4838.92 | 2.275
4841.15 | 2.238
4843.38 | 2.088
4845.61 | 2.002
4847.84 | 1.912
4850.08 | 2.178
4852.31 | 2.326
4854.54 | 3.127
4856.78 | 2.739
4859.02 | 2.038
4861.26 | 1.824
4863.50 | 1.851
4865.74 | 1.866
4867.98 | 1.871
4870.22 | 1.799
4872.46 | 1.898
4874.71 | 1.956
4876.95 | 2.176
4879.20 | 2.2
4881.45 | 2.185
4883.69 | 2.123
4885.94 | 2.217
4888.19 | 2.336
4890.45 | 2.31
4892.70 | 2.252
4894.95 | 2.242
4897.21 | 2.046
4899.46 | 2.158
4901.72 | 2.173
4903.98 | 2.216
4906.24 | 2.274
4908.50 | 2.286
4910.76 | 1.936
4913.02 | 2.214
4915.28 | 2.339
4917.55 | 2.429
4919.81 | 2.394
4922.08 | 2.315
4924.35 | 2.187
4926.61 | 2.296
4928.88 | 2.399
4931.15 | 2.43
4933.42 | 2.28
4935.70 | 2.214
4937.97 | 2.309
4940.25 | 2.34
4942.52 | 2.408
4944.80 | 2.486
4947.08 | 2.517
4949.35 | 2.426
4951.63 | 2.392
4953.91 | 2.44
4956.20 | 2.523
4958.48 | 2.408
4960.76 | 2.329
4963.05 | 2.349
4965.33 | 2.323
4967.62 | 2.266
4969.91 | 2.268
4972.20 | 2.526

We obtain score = 144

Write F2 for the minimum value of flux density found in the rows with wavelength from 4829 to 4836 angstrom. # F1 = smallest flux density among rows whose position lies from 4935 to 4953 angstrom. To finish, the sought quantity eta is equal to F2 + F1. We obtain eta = 4.42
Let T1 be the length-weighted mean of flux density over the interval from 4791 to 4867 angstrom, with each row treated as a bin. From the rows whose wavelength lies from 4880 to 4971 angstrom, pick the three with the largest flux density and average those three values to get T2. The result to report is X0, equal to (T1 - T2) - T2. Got -2.66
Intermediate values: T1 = 2.35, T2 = 2.51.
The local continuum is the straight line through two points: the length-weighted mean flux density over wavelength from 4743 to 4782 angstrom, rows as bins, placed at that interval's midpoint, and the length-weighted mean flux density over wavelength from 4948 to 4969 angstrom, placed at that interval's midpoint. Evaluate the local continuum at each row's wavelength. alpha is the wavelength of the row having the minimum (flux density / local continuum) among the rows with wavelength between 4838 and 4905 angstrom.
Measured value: 4870.22 angstrom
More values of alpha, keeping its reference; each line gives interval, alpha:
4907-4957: 4910.76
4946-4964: 4960.76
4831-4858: 4847.84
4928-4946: 4935.70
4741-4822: 4765.94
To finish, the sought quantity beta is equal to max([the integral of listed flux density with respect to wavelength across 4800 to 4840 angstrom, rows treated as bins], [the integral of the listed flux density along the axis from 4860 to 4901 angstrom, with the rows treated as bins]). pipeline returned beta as 97.8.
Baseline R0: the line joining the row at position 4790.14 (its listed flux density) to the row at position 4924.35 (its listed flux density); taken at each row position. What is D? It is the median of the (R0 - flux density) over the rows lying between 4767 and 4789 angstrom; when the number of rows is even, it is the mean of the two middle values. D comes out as -0.13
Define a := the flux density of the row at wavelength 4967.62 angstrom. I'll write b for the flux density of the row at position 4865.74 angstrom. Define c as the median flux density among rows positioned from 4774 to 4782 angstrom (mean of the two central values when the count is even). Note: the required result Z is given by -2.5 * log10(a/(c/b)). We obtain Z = -0.59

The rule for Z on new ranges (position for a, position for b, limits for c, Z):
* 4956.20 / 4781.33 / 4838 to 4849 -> -1.17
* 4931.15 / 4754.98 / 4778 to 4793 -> -1.03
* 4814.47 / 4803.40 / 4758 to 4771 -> -1.15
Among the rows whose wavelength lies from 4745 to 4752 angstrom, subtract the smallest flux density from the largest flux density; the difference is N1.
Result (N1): 0.16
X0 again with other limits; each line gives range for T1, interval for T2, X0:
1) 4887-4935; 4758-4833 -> -3.26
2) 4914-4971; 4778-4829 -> -3.16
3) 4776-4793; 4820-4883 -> -3.23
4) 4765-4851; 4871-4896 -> -2.24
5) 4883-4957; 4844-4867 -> -3.16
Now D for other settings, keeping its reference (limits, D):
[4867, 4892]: 0.04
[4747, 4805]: -0.15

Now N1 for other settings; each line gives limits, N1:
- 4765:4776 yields 0.73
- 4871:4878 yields 0.28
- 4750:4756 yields 0.06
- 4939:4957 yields 0.18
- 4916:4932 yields 0.24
